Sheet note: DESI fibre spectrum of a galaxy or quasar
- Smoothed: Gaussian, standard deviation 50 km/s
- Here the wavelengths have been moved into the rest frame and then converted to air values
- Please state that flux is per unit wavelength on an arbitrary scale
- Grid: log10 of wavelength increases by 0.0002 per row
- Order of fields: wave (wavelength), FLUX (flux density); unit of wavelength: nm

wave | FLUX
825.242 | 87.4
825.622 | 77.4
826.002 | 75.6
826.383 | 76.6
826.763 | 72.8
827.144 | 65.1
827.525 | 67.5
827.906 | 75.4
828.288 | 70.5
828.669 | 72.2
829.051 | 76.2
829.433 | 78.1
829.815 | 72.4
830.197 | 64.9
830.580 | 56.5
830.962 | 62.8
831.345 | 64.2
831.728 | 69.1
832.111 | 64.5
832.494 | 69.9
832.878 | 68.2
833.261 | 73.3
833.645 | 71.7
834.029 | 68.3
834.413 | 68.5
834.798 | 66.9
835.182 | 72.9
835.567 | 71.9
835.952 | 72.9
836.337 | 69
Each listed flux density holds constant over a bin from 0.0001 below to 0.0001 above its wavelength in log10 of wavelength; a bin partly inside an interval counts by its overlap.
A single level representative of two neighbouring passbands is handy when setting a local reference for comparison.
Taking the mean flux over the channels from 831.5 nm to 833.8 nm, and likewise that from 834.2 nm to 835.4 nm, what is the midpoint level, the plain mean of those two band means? 69.4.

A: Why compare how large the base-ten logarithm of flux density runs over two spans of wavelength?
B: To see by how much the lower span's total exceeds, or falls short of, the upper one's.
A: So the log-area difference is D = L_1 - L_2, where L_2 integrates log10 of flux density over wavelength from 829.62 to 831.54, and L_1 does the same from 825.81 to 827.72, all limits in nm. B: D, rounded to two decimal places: 0.07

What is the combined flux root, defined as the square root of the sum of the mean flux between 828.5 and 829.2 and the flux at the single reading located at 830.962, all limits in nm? 11.70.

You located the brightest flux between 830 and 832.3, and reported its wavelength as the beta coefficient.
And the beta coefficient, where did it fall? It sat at 831.728 nm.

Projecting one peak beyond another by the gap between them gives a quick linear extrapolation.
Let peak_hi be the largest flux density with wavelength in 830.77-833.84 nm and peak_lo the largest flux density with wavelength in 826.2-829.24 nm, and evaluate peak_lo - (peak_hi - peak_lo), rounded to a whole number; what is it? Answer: 80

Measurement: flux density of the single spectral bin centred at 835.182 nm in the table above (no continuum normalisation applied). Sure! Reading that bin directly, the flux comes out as 72.9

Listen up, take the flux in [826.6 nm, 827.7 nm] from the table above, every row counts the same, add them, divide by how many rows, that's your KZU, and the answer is 68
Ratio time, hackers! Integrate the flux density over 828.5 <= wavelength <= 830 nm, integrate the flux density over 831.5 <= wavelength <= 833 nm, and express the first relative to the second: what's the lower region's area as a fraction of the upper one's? 1.10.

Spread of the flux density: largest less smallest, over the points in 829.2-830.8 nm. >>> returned 22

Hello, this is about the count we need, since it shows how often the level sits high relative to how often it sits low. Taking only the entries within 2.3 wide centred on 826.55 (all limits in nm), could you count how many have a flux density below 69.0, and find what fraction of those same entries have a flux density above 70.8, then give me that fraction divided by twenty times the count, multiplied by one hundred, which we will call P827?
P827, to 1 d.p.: 1.7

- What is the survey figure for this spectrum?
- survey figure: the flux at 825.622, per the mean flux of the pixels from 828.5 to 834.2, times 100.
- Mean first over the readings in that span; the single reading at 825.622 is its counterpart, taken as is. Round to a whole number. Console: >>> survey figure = 112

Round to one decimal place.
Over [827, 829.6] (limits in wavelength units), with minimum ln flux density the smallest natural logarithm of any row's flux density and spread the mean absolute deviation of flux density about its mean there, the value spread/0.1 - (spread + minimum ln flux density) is 30.1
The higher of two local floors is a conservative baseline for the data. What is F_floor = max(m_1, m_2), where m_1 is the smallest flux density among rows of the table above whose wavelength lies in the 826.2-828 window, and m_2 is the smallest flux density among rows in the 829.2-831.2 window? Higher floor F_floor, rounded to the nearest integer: 65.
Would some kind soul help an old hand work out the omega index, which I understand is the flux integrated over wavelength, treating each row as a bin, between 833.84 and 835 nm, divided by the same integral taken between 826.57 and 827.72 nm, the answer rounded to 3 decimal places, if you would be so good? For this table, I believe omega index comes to 1.000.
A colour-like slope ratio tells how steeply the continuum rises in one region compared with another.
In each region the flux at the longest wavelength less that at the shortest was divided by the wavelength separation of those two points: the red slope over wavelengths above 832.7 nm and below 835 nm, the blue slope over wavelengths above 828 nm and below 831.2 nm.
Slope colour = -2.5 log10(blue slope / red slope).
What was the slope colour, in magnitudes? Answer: -1.6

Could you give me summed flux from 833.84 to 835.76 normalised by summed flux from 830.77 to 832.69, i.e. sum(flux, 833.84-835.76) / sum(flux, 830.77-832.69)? 1.05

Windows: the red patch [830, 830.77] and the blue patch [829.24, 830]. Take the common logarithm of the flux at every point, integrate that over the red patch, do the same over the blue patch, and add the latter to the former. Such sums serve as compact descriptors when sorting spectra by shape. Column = 2.80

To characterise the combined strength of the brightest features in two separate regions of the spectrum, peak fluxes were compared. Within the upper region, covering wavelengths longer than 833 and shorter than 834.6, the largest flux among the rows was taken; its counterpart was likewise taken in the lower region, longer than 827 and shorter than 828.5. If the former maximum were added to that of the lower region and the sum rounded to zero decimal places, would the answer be 149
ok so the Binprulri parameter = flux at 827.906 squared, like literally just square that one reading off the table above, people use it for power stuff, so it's 5685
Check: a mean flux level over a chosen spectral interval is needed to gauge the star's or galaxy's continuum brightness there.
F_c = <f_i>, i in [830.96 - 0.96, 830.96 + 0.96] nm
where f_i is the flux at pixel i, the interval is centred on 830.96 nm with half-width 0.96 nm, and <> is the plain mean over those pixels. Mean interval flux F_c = 64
